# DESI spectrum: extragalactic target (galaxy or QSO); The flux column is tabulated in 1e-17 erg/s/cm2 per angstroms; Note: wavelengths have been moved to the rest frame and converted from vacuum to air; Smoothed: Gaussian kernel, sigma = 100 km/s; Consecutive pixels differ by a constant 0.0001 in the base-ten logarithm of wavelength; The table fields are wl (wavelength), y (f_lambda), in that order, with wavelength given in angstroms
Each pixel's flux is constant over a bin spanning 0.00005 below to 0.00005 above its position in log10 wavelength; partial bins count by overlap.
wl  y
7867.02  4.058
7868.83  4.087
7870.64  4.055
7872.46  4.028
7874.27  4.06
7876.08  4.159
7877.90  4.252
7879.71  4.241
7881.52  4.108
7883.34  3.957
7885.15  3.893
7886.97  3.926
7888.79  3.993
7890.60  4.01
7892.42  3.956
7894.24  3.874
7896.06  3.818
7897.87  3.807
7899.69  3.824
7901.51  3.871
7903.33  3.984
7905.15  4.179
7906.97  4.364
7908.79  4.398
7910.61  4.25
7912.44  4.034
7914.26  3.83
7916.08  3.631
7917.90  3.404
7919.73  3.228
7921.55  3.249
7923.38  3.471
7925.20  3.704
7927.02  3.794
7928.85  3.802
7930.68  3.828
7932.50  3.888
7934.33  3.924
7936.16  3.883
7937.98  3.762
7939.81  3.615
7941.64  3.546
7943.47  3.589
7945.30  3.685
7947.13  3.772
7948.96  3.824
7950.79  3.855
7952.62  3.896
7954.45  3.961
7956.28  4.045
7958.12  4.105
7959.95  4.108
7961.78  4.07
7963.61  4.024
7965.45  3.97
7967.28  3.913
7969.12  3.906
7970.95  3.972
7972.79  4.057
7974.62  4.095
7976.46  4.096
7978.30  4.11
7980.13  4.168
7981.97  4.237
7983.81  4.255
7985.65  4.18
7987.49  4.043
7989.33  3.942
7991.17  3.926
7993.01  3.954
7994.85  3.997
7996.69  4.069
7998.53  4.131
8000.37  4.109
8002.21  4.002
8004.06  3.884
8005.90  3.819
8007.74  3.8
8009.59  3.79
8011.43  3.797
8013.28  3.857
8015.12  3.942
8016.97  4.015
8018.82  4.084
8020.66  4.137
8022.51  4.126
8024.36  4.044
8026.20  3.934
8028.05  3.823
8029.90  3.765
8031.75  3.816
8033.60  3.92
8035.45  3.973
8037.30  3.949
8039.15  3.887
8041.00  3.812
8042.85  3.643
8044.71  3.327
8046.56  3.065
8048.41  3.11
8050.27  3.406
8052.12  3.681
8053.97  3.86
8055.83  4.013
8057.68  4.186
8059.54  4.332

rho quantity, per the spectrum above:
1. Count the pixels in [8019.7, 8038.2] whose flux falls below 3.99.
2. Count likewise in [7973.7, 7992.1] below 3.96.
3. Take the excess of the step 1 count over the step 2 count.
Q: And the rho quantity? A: 5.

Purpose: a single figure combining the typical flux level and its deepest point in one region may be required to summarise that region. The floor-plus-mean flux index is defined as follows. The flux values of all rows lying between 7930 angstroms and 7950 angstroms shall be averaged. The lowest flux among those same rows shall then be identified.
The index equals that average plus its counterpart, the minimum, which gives 7.30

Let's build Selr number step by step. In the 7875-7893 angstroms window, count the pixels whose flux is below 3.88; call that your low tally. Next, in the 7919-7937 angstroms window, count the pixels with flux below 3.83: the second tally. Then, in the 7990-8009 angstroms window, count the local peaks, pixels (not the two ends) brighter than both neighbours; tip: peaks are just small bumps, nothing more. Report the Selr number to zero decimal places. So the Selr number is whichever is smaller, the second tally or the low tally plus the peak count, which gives 1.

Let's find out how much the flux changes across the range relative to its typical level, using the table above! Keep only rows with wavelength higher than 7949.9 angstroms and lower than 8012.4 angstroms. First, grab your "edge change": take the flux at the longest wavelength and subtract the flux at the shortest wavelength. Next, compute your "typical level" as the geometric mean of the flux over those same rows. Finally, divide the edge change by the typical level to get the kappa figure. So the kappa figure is -0.01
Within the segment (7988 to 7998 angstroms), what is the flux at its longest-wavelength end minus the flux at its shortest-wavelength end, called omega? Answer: 0.13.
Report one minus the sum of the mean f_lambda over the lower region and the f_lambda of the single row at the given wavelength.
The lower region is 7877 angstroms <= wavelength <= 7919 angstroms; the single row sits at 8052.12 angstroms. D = -6.66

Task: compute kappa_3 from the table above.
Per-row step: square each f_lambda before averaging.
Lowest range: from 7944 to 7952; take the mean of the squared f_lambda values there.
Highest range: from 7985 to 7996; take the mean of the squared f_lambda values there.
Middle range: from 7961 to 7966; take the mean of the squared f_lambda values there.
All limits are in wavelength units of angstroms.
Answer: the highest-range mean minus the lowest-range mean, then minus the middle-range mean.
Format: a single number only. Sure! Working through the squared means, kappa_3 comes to -14.4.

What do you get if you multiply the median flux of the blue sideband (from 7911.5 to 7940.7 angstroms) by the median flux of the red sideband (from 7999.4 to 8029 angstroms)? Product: 14.9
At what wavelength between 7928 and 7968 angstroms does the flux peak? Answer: 7959.95 angstroms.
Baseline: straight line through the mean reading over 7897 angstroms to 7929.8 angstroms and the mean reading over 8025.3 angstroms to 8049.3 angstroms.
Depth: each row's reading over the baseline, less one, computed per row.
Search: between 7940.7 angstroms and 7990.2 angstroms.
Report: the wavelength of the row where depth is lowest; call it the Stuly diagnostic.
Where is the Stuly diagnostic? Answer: 7941.64 angstroms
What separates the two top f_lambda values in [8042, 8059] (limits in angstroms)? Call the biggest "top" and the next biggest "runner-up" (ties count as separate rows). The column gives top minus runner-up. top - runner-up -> 0.17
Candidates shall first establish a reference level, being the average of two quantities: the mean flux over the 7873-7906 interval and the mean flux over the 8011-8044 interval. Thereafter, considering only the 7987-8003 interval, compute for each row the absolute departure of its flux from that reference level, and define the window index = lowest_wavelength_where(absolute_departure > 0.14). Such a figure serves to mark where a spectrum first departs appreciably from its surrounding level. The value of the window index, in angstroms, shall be 7998.53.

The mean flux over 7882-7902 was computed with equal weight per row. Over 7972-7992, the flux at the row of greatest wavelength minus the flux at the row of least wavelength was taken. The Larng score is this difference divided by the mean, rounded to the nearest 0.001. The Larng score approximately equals -0.034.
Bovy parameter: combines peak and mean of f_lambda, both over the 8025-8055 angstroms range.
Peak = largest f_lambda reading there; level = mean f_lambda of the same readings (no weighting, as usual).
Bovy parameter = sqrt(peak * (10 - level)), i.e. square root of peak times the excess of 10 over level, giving 5.01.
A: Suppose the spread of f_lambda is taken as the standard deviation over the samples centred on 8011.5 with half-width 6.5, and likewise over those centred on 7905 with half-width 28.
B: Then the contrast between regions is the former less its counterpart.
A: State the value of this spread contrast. -0.20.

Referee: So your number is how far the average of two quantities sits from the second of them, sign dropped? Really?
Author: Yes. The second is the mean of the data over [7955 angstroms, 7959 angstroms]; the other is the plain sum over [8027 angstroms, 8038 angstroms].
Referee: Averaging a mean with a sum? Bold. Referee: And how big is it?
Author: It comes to 9.6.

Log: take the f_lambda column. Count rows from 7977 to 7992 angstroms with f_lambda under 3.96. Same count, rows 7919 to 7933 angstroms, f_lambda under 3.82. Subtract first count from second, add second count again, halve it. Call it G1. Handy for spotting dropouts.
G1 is 5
